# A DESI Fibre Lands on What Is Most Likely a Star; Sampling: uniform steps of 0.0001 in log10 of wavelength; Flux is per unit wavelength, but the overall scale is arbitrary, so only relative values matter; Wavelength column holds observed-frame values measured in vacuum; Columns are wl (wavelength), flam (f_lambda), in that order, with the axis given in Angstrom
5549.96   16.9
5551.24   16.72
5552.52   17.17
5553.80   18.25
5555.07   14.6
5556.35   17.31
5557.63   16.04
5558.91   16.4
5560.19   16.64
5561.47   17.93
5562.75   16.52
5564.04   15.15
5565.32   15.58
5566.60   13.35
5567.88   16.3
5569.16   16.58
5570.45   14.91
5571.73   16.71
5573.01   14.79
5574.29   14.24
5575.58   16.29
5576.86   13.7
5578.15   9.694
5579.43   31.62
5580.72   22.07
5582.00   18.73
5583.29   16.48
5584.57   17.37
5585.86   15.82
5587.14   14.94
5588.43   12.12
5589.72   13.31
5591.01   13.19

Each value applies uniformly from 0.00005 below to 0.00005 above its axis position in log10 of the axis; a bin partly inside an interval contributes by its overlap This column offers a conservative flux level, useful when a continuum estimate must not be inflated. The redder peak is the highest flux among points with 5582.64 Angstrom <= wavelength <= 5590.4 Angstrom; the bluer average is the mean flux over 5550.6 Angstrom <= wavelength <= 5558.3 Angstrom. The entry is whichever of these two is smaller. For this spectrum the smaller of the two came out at 16.7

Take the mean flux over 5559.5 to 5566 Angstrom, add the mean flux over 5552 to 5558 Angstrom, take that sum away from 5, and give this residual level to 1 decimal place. -28.0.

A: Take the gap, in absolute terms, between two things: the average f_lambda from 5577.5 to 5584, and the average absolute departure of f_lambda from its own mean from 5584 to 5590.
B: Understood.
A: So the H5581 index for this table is 18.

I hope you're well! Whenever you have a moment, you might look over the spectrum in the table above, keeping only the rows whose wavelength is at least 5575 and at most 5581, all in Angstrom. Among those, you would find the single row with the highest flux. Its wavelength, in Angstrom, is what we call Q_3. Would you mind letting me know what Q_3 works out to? 5579.43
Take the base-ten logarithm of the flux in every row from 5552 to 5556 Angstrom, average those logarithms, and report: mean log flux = 1.22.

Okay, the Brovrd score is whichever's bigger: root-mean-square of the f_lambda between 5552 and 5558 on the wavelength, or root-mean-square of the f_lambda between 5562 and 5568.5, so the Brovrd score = 16.7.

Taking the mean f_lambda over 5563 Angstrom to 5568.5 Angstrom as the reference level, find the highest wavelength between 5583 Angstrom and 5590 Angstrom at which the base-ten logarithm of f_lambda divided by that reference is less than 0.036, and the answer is 5589.72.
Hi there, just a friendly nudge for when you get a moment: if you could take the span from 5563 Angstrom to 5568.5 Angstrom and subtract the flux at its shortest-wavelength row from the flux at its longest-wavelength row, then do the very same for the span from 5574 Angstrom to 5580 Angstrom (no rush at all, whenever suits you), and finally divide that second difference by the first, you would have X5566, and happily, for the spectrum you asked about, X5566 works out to 15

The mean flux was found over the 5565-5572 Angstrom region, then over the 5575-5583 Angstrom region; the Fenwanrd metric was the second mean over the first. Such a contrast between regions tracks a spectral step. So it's 1.20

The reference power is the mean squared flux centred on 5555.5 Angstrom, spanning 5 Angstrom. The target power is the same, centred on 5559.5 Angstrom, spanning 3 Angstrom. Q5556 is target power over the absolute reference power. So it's 0.99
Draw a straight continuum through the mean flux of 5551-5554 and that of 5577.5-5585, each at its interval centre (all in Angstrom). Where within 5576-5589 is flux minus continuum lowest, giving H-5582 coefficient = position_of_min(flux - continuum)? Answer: 5578.15 Angstrom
